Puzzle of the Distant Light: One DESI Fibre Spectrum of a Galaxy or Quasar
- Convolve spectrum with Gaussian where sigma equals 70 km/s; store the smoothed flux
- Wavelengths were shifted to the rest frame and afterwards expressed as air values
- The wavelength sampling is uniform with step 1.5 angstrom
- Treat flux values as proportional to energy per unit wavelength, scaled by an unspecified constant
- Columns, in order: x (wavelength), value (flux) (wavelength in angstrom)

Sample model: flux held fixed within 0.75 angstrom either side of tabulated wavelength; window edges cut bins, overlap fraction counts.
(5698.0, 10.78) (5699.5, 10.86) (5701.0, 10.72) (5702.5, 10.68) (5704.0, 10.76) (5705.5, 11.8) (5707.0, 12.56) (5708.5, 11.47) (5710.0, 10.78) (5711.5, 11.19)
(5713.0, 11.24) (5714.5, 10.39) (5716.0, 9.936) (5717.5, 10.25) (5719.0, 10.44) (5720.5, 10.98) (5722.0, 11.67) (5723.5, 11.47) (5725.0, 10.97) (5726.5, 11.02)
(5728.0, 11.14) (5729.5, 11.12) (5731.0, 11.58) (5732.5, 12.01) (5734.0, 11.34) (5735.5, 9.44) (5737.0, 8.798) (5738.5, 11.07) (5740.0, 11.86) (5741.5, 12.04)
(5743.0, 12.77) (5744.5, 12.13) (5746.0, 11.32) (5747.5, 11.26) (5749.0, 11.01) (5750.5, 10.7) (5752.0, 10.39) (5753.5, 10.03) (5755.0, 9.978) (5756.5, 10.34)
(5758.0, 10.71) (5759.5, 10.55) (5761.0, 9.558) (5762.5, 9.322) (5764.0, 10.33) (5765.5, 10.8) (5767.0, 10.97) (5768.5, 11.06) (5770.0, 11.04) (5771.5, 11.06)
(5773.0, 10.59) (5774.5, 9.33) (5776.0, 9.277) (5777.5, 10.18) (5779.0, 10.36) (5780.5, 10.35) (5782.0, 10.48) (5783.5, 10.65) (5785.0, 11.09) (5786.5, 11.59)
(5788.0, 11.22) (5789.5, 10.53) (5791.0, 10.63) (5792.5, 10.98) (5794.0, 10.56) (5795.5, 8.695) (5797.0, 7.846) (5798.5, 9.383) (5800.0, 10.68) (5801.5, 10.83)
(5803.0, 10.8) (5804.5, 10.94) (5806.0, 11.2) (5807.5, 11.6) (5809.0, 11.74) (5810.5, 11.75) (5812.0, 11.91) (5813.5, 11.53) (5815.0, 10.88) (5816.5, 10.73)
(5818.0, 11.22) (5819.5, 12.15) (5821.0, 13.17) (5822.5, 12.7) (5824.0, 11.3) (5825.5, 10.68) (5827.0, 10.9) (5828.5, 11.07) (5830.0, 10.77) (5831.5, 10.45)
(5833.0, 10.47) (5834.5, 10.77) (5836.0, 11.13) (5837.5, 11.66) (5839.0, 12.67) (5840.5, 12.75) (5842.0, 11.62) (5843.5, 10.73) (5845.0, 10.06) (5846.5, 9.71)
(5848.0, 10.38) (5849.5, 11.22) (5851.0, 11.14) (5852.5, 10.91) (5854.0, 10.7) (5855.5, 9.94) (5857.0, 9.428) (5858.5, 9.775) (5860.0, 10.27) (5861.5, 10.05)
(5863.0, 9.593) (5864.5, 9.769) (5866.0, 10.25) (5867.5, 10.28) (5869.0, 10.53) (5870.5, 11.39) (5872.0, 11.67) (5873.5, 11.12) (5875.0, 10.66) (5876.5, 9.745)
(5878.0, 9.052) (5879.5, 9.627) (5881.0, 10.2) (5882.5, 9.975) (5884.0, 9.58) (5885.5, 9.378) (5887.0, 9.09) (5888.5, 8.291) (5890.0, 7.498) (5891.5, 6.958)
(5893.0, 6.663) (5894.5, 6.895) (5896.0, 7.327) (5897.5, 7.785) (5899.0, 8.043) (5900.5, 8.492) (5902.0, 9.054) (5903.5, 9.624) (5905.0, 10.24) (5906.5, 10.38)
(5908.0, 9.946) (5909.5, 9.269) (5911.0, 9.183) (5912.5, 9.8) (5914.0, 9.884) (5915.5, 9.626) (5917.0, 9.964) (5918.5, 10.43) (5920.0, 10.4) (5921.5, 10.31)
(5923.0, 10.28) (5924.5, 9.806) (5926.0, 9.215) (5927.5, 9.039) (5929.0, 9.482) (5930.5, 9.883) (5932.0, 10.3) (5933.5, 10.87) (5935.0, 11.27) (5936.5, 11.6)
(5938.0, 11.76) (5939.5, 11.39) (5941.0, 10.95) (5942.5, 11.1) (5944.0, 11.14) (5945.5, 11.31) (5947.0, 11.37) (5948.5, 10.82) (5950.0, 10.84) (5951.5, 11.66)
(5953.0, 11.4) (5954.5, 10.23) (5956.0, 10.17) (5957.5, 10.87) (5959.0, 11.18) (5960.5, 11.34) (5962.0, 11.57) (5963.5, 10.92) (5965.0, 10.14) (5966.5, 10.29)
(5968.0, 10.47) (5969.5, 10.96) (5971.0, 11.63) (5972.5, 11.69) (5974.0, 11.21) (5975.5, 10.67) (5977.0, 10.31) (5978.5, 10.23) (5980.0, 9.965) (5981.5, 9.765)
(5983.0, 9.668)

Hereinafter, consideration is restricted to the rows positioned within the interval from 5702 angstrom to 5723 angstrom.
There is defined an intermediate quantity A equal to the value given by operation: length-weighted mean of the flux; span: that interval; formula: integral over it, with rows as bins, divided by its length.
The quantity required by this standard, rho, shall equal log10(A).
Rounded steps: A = 11.0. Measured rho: 1.04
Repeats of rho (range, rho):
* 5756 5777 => 1.01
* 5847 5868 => 1.01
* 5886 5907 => 0.92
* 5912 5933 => 1.00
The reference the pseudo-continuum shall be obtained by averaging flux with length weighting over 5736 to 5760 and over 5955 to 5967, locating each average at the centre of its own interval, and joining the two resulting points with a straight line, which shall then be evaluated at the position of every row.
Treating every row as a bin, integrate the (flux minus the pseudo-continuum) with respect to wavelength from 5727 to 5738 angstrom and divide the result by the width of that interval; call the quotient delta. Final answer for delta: -0.1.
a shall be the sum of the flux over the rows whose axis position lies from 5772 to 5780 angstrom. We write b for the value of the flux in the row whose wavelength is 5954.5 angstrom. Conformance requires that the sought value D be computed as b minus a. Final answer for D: -40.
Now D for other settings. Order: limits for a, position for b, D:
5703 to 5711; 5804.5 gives -46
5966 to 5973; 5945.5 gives -44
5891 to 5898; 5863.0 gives -26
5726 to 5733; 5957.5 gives -46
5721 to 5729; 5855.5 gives -46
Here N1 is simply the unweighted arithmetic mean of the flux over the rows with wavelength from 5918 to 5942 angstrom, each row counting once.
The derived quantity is 10.4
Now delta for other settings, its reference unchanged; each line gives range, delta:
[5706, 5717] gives 0.1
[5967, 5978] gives 0.2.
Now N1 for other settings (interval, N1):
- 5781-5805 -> 10.4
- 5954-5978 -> 10.9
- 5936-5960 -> 11.1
